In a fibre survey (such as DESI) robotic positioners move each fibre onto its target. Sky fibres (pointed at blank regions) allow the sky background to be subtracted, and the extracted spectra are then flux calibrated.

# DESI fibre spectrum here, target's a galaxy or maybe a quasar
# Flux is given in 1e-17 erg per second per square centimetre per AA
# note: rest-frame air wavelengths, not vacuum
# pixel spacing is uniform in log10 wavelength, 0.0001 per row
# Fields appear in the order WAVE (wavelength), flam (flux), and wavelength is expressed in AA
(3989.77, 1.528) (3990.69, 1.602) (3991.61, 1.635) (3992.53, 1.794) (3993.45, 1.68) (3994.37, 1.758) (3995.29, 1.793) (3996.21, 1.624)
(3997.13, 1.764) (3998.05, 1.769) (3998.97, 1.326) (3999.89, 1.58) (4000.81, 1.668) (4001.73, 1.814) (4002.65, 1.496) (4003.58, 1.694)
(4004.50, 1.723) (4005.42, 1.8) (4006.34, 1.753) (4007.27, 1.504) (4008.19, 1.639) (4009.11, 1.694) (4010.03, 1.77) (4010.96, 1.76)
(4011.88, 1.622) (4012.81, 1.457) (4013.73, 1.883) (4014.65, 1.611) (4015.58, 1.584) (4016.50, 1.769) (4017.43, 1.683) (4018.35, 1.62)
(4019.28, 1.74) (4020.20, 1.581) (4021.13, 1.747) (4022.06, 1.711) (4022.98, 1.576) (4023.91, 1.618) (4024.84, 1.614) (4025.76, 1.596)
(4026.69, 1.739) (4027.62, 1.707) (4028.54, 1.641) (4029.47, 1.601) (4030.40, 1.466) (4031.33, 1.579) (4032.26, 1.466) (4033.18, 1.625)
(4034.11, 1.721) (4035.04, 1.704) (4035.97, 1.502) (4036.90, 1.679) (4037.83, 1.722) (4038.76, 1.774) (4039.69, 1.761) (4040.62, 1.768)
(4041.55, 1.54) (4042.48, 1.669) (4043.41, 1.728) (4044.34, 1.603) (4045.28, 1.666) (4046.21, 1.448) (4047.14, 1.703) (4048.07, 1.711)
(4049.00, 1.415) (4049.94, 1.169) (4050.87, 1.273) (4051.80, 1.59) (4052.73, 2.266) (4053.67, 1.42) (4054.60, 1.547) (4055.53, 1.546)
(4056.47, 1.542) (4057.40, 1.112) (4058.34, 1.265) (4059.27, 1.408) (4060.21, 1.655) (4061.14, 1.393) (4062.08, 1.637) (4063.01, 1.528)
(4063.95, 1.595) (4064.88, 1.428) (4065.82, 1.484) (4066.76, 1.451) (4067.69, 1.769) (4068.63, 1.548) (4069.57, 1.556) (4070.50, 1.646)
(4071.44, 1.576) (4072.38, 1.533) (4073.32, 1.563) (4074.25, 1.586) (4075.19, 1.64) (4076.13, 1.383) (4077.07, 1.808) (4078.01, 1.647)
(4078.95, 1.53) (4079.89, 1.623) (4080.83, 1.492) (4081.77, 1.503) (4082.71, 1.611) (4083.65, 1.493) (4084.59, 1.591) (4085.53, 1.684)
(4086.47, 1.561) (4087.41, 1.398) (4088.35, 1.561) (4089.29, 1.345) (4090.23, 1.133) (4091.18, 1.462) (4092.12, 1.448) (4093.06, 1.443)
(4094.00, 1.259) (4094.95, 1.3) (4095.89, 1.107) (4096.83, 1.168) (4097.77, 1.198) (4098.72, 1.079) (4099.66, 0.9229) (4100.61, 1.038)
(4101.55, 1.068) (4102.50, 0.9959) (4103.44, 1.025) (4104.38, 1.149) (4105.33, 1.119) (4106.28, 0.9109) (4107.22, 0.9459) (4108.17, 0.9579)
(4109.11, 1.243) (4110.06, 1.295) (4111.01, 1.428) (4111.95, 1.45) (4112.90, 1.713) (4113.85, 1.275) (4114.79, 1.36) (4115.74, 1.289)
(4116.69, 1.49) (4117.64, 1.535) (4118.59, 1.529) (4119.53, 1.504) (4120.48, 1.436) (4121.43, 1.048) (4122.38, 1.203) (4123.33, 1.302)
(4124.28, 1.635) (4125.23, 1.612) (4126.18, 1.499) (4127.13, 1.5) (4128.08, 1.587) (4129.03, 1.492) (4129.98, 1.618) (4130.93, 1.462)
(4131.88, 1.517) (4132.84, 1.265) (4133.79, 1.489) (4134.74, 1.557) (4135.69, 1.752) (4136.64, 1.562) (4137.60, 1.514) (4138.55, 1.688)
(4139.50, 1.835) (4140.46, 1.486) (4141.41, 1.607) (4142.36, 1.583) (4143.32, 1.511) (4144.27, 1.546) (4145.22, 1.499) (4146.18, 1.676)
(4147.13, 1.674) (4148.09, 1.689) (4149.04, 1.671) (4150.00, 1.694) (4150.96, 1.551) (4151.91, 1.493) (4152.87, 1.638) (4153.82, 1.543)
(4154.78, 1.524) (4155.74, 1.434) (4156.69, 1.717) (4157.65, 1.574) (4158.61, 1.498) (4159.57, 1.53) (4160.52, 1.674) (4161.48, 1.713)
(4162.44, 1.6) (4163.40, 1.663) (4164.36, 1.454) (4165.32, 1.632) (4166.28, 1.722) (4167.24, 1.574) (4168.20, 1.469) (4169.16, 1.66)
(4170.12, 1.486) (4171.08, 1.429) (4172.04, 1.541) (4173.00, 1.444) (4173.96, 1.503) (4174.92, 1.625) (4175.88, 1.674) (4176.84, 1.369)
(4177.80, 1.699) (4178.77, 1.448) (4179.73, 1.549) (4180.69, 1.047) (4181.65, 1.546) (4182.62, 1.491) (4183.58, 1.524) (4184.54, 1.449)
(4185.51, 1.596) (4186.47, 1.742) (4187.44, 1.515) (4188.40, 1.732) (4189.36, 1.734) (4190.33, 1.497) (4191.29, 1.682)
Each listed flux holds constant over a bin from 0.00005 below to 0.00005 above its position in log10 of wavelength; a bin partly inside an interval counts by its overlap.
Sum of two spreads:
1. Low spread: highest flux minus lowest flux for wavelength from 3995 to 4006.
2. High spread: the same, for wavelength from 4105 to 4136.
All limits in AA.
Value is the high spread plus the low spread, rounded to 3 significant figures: 1.33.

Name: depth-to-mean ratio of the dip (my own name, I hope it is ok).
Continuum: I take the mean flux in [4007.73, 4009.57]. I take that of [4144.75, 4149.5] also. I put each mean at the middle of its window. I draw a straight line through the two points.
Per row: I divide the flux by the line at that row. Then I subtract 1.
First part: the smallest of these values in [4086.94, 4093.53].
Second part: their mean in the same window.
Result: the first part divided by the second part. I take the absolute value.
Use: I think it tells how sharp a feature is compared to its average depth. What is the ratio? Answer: 2.0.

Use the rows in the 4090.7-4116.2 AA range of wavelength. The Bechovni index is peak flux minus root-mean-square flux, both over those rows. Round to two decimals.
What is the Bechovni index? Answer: 0.49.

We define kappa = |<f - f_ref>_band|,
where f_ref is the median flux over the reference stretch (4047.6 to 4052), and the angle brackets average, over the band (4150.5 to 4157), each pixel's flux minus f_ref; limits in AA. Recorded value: 0.14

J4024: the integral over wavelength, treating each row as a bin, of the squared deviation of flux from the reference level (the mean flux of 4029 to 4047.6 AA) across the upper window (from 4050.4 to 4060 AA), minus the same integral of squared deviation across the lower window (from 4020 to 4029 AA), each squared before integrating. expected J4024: 1.0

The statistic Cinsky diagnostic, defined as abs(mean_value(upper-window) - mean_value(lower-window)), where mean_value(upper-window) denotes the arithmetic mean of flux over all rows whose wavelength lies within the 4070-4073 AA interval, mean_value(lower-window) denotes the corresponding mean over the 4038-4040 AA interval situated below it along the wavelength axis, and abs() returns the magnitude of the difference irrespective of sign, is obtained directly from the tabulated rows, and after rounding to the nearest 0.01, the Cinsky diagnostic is 0.18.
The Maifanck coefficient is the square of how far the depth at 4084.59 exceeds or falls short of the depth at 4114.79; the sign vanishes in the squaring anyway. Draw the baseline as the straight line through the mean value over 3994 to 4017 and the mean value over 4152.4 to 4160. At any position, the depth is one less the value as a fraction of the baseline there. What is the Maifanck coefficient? 0.017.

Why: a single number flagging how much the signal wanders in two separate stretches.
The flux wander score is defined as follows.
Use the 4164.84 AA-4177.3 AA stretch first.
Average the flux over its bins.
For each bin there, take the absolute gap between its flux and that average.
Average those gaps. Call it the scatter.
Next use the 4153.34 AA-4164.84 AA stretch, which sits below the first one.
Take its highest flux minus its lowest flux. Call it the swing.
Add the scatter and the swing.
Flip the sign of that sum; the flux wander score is -0.37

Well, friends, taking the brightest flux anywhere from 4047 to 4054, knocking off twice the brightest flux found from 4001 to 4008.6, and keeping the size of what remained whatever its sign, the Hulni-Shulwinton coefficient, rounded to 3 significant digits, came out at 1.36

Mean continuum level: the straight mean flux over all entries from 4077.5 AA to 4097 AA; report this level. 1.45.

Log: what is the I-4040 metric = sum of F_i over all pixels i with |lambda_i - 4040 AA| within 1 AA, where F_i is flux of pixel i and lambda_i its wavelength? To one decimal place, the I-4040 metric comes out 3.5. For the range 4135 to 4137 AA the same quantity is 3.3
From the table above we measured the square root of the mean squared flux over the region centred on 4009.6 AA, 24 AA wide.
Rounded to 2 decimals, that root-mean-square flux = 1.67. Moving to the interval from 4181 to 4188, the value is 1.55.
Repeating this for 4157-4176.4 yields 1.58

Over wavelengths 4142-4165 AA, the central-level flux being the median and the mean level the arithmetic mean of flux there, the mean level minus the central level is 0.011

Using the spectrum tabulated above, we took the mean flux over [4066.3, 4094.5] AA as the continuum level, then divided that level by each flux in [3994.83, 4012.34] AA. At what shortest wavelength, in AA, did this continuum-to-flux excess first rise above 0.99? 3998.97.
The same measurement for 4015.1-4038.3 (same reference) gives 4030.40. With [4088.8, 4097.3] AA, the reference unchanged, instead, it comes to 4089.29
